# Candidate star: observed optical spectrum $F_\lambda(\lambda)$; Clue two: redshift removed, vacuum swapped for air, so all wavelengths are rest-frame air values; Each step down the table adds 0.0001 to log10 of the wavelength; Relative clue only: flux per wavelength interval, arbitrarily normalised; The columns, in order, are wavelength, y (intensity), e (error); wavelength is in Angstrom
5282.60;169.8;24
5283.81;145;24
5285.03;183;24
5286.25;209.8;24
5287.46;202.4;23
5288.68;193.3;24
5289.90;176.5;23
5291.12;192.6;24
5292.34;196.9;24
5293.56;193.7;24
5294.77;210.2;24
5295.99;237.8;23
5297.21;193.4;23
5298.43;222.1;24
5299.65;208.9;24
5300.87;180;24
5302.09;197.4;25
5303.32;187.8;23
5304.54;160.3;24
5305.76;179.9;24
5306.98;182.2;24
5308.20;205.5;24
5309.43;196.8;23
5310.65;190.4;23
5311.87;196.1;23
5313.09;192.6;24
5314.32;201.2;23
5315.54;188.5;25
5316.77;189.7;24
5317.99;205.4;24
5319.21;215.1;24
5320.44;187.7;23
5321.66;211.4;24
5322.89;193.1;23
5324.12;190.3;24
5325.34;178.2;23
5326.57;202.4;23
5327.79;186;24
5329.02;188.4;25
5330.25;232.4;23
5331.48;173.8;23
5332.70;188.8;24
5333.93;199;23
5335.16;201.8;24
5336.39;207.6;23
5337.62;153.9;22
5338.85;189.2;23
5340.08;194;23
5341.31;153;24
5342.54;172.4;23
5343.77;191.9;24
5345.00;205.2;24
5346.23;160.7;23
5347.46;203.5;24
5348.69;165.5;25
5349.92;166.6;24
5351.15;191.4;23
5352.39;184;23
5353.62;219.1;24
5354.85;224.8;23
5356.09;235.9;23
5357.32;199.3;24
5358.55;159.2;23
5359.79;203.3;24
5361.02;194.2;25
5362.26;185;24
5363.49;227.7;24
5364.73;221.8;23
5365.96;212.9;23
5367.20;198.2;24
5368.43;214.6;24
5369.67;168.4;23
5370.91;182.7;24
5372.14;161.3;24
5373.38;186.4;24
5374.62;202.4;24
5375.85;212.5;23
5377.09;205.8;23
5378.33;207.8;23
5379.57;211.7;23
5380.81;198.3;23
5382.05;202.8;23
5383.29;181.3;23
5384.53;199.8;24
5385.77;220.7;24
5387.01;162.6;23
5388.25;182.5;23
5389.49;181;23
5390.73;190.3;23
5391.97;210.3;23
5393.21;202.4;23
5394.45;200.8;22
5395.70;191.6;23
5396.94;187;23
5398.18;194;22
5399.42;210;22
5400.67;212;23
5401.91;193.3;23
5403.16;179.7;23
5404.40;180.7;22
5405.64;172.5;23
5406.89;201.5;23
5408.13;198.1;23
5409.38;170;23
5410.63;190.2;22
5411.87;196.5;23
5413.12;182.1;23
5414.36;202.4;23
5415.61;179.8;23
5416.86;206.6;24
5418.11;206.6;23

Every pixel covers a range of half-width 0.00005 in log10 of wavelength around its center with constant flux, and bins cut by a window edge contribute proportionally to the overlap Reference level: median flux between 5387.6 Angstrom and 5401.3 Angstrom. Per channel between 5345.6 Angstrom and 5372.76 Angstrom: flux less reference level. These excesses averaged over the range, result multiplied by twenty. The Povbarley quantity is 11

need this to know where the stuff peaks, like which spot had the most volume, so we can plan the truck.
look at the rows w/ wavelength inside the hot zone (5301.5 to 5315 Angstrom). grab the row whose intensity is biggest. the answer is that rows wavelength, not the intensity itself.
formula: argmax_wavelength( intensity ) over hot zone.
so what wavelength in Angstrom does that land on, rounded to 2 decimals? 5308.20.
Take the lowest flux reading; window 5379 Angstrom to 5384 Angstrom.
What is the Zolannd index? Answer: 181.3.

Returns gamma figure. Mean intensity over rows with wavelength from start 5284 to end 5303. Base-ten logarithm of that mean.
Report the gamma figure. 2.30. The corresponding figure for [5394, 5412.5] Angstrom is 2.28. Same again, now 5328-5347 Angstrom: 2.27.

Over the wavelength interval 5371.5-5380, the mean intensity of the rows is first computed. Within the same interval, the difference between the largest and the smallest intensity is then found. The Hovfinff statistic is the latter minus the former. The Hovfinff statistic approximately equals -147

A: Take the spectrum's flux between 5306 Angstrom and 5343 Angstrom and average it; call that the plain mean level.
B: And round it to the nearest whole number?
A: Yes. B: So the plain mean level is 192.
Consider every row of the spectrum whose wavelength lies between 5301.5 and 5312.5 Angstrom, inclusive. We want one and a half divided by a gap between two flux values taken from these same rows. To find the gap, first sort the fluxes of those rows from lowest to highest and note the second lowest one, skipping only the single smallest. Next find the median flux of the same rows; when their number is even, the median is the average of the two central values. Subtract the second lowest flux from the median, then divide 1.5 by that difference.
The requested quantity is 0.14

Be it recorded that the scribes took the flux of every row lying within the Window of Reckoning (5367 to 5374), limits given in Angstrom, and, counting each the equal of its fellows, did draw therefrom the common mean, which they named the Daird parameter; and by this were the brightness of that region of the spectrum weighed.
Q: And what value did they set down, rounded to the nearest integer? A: 185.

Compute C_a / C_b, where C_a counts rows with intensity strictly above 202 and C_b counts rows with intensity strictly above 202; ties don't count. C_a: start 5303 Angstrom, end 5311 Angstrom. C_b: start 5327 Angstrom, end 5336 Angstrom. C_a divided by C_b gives 1.0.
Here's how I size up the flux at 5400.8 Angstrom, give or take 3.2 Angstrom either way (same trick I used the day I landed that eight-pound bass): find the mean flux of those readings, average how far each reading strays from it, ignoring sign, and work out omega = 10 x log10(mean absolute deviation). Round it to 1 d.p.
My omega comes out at 10.2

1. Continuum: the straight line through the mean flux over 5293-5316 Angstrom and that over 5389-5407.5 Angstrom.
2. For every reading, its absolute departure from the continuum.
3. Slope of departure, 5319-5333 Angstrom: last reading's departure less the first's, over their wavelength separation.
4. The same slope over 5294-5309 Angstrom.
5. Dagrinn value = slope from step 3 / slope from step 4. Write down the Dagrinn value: 2.9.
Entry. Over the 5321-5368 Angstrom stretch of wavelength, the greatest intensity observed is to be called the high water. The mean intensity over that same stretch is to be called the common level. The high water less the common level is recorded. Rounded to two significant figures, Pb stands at 42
